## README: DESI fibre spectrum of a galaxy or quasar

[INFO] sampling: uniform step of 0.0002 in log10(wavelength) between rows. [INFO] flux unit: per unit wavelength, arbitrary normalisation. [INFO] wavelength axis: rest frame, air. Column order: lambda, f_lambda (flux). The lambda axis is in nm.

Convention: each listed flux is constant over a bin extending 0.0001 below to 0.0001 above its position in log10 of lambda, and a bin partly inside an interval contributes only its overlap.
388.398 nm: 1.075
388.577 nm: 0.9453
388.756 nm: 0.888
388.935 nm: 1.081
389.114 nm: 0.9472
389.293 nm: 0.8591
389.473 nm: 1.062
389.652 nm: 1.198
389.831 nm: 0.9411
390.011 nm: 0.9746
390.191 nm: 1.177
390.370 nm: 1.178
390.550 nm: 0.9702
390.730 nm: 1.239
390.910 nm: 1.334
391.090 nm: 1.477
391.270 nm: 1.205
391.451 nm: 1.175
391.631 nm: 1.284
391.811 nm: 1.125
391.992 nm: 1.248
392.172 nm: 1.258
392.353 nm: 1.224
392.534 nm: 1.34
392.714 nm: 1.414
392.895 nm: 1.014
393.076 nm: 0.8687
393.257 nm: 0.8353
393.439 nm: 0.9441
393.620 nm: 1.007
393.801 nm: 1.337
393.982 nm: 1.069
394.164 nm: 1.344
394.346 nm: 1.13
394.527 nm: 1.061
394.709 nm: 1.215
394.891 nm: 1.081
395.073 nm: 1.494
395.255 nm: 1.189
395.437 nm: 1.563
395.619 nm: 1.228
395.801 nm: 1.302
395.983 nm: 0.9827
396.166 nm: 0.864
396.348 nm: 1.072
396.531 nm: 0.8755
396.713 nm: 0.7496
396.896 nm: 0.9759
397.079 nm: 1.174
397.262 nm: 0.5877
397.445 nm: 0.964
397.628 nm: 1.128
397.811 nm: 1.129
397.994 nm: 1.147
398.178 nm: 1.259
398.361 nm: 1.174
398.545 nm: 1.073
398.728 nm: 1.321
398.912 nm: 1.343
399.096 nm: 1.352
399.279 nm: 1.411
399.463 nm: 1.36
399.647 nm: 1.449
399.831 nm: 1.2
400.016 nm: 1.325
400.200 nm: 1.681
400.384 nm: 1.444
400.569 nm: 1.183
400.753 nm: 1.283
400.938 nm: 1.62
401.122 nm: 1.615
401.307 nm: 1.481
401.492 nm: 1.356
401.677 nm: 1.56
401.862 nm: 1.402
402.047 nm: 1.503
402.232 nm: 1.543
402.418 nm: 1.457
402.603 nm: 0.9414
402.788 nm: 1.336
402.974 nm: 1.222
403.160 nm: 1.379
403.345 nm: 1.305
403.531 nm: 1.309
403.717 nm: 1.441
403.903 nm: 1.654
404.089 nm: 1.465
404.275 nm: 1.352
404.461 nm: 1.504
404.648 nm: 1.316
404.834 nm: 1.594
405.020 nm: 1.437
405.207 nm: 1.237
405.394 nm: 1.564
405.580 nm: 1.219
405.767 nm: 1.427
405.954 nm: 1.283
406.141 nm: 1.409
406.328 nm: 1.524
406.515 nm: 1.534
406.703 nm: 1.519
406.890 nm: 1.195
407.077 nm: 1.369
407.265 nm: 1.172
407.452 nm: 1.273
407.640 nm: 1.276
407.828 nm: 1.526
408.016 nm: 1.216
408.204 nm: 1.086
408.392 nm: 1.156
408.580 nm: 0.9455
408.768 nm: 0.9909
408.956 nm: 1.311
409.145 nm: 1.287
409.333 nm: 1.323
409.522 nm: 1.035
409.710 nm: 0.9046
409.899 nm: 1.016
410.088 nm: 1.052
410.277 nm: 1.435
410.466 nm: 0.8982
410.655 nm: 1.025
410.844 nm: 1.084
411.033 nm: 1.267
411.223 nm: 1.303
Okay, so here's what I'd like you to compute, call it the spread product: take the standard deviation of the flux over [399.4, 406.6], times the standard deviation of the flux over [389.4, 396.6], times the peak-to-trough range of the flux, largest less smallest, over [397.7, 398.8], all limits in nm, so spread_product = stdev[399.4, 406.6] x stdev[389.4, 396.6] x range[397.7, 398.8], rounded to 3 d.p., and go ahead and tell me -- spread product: 0.007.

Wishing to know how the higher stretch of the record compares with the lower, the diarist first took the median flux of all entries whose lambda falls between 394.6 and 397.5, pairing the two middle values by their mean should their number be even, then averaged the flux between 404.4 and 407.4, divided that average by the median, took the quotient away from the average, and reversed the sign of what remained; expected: -0.10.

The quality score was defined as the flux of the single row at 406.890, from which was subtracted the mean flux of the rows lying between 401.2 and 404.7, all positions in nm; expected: -0.20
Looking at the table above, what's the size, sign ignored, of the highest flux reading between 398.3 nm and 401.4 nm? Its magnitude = 1.68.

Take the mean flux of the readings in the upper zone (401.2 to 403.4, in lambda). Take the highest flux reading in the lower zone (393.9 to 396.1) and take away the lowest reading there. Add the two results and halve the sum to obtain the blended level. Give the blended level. 0.98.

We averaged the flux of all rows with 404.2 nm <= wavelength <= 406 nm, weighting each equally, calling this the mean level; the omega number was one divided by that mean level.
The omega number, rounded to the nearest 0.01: 0.72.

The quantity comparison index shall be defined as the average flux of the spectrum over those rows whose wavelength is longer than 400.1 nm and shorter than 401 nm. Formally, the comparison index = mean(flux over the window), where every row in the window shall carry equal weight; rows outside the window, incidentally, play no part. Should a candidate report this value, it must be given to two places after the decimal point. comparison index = 1.44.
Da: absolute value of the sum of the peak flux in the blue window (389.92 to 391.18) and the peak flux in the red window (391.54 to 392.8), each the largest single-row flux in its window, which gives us 2.89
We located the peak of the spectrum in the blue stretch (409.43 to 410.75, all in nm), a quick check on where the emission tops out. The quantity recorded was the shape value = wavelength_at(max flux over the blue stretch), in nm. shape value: 410.277 nm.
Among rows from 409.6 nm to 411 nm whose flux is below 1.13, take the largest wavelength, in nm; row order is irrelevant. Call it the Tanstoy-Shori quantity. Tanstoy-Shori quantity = 410.844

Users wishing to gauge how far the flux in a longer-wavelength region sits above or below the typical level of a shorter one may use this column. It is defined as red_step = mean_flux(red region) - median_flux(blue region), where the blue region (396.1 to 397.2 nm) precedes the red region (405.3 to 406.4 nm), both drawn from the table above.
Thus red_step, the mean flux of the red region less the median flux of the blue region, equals 0.48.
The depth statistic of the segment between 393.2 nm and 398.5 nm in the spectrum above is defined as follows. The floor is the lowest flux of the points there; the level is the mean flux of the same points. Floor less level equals -0.51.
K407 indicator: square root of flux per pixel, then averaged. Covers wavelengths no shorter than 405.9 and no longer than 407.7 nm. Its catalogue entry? 1.16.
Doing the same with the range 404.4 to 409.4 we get 1.15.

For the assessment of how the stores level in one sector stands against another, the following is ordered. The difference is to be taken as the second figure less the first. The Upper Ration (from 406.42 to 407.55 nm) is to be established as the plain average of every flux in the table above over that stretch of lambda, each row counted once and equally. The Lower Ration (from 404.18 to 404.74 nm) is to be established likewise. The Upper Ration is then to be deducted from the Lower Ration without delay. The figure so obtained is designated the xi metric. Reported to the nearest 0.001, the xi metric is 0.047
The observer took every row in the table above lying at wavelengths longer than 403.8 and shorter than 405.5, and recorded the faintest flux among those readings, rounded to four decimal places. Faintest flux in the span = 1.2370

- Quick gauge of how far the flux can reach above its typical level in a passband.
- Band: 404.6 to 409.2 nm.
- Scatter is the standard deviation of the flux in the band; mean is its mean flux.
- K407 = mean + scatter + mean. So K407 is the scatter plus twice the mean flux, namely 2.80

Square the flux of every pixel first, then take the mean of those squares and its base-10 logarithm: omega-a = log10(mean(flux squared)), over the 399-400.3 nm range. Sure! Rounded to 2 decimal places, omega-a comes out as 0.29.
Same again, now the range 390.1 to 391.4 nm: 0.18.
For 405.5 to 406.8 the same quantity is 0.31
